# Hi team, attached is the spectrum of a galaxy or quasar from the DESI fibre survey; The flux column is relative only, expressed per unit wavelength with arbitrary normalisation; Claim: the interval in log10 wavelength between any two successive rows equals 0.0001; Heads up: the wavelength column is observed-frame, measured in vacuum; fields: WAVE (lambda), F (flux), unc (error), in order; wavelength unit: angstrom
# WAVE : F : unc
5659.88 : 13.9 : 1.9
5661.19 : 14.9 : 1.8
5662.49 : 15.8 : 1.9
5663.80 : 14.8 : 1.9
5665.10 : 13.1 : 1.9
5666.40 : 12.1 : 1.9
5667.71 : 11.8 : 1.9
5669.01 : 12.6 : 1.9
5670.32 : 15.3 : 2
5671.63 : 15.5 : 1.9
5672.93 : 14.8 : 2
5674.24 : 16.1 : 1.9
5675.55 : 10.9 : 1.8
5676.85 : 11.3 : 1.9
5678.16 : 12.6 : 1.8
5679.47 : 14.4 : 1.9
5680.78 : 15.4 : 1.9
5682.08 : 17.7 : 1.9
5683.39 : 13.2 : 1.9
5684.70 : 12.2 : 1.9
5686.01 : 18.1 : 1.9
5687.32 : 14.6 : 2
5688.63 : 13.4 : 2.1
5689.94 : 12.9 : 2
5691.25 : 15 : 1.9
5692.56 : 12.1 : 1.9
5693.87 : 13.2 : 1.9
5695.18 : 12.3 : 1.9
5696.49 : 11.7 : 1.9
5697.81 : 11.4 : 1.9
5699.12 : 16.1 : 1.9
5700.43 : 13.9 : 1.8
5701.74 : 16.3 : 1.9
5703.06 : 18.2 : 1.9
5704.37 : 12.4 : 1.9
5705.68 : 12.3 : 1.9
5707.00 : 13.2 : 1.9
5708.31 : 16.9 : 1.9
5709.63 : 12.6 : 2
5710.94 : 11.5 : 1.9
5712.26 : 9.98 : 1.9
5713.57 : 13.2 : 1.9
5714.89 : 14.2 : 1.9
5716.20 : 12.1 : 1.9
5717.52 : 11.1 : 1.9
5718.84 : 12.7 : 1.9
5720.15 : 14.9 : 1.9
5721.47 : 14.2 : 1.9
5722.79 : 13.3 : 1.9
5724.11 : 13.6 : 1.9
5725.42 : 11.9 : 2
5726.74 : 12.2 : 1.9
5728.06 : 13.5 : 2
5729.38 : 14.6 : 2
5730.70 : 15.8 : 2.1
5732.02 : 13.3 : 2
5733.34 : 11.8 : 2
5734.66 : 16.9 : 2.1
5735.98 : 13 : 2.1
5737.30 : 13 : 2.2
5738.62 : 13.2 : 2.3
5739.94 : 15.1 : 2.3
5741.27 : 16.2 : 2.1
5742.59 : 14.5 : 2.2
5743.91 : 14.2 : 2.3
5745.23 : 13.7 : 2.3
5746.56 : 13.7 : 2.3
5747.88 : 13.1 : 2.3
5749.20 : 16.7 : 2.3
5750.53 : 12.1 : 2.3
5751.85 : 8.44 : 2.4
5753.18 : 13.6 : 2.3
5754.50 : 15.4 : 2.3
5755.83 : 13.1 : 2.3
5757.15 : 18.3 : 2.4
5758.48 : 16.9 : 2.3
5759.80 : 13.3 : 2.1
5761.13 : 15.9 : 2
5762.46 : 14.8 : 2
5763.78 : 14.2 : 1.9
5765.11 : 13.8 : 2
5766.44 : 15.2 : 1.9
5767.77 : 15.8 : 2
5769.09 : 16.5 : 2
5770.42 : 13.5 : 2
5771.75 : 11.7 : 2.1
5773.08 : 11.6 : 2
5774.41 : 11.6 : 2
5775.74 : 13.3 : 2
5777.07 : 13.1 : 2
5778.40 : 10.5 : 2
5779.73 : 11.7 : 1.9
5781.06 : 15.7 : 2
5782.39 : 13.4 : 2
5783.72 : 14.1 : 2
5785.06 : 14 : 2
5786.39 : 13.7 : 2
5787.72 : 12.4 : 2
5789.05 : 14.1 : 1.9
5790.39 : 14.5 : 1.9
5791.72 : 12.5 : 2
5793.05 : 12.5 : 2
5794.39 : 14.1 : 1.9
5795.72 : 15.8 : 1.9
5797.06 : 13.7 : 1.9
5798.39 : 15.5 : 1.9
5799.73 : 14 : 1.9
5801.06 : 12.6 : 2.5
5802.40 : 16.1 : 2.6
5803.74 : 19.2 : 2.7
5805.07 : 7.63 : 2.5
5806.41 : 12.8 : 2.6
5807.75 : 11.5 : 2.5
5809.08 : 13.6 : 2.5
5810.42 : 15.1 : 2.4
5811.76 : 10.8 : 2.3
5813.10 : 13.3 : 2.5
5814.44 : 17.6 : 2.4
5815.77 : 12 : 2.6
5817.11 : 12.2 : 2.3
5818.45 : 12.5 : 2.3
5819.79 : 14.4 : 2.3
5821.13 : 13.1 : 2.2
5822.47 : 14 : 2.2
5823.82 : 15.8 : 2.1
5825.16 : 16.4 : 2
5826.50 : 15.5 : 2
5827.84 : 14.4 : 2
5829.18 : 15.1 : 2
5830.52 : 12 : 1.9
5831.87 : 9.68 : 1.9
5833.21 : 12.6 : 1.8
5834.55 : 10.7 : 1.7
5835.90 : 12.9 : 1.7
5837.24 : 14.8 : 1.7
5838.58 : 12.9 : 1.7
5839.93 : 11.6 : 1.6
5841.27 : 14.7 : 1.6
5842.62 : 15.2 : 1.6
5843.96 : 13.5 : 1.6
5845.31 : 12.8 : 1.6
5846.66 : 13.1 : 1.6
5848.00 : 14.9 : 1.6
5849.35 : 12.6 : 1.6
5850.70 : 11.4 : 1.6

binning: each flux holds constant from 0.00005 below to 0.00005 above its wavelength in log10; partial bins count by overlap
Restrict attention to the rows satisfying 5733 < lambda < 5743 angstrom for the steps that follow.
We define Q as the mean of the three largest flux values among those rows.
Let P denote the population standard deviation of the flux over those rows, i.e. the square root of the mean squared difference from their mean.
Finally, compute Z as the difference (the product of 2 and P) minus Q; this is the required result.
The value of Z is -12.8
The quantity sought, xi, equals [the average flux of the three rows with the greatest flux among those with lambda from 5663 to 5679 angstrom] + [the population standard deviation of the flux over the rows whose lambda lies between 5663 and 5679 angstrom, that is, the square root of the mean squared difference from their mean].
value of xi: 17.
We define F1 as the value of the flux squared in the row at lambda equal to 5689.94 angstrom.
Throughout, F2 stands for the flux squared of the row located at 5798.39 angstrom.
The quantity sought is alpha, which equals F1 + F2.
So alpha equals 407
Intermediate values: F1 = 166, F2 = 240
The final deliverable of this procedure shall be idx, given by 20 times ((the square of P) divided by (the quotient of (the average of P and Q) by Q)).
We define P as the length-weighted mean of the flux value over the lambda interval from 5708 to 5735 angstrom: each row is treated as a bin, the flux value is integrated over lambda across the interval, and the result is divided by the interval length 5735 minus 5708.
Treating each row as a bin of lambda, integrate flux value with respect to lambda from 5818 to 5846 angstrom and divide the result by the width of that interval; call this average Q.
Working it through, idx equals 3555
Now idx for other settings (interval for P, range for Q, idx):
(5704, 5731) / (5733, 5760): 3575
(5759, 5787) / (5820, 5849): 3741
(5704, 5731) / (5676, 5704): 3563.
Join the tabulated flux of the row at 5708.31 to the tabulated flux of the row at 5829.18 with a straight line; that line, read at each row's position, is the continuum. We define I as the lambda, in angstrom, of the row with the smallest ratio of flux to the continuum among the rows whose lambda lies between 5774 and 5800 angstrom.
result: 5778.40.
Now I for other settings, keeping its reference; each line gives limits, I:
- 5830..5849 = 5831.87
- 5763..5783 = 5778.40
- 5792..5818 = 5805.07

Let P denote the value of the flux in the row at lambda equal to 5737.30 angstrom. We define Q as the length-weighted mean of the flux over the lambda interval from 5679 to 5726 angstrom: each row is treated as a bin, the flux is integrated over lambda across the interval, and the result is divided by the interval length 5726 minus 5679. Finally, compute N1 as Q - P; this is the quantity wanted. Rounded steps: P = 13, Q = 13.7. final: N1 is 0.7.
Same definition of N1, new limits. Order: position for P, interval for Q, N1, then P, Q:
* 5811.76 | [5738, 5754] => 2.9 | 10.8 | 13.7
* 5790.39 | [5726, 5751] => -0.5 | 14.5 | 14.0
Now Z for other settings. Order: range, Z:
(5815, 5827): -12.8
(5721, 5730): -12.3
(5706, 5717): -11.0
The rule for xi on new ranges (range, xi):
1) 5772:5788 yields 16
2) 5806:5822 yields 17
